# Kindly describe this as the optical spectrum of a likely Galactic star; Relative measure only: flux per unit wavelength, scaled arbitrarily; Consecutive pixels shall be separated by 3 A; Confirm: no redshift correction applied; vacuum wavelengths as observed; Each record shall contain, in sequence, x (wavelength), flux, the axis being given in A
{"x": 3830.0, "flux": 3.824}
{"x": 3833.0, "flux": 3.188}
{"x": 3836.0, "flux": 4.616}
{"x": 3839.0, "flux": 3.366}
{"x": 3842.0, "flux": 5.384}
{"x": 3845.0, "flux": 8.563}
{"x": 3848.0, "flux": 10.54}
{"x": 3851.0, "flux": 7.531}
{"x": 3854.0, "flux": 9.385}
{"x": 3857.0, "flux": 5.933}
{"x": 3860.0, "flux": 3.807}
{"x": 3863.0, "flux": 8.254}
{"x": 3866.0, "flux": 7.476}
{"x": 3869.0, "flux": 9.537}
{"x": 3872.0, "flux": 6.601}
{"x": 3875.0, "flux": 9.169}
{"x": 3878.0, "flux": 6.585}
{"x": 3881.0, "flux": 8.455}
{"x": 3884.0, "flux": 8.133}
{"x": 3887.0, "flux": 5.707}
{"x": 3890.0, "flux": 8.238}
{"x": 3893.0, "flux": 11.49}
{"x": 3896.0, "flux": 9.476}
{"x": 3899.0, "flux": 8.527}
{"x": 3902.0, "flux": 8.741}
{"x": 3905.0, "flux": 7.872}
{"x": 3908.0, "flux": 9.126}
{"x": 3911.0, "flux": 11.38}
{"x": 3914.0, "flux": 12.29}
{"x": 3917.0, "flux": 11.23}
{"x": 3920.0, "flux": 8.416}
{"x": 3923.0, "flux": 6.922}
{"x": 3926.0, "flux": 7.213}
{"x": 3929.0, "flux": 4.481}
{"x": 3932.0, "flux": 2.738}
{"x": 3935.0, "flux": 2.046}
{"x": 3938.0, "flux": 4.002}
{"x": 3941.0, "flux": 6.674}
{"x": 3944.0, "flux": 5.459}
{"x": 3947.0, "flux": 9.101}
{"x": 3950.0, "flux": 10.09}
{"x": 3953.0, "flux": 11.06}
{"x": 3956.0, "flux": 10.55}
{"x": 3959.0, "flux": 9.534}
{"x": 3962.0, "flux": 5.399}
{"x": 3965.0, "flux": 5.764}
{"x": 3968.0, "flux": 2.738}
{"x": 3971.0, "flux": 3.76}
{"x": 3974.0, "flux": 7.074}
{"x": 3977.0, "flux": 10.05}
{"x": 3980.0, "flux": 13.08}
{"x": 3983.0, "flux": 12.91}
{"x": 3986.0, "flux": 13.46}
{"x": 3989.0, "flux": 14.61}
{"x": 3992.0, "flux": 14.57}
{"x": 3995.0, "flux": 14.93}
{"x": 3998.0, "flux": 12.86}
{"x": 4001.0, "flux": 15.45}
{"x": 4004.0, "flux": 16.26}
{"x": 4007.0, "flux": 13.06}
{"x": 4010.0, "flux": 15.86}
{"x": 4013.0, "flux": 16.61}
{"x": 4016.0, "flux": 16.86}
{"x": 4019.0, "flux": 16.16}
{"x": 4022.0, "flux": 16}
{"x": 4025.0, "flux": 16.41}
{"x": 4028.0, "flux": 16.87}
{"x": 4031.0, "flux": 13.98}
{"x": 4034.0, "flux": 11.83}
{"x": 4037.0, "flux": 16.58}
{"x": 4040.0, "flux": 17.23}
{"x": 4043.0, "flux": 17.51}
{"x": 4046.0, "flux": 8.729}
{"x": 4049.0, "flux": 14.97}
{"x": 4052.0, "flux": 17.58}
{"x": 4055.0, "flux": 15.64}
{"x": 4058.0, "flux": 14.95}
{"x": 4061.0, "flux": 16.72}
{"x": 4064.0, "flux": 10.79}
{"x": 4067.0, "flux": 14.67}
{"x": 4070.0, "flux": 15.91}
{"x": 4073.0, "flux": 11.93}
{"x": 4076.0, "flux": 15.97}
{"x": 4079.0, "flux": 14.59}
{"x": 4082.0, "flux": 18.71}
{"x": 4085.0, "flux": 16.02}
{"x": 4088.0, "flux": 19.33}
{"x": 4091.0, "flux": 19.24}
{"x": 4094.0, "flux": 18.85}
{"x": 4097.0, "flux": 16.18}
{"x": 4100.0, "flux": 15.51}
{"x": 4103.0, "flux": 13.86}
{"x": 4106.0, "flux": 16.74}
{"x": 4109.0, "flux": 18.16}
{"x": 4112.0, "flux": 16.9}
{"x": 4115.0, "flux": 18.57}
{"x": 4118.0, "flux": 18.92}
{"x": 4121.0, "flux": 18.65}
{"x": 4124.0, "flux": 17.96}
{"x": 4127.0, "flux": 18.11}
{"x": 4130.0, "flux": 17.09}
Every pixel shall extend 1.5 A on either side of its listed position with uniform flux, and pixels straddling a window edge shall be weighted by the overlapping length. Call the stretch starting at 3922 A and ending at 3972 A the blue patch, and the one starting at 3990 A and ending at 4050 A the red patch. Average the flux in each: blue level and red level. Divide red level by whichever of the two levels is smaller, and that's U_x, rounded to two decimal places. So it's 2.39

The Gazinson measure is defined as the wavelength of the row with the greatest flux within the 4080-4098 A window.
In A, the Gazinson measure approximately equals 4088.0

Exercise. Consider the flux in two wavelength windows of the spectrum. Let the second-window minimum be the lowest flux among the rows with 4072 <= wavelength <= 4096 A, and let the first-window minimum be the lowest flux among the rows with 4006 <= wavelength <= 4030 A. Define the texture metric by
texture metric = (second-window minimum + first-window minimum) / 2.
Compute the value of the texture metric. 12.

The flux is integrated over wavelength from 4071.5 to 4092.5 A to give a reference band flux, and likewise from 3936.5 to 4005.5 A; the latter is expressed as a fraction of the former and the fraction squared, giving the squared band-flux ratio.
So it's 3.92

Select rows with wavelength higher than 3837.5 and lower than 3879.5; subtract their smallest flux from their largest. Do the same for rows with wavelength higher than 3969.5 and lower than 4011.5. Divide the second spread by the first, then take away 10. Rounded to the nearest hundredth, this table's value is -8.26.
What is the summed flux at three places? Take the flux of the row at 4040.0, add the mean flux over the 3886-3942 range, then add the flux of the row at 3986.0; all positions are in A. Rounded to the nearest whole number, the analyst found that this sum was 38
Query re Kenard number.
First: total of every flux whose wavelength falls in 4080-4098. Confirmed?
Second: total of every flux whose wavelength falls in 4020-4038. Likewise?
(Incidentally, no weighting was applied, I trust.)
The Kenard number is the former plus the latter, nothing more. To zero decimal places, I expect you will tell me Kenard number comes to 200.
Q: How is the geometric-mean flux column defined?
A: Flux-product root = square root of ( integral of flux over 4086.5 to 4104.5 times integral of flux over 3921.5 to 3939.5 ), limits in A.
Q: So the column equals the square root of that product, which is 159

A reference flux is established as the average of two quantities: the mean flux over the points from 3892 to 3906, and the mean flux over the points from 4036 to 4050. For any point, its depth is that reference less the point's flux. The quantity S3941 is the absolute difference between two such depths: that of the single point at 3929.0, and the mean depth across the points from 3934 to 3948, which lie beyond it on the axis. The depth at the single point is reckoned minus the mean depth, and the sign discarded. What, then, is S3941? 1.0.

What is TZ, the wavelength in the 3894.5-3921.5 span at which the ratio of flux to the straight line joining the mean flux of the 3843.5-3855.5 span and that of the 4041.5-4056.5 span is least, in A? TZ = 3905.0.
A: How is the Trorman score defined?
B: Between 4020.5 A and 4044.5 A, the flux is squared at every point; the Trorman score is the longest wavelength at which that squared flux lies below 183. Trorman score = 4034.0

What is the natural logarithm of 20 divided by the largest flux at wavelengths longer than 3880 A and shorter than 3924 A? 0.49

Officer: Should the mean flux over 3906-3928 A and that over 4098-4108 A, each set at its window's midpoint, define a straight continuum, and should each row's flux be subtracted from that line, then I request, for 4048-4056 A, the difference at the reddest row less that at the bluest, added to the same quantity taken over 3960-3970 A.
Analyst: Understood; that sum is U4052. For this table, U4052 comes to 2.4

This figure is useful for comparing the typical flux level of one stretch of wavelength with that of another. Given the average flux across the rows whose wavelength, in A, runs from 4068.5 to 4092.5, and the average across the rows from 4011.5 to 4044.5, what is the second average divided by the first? 0.97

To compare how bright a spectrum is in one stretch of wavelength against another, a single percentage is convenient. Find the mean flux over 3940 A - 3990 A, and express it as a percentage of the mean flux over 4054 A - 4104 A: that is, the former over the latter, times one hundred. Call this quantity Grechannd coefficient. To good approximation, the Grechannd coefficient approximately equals 56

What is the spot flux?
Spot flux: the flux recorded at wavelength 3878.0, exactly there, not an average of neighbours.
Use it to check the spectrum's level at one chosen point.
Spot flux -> 6.585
